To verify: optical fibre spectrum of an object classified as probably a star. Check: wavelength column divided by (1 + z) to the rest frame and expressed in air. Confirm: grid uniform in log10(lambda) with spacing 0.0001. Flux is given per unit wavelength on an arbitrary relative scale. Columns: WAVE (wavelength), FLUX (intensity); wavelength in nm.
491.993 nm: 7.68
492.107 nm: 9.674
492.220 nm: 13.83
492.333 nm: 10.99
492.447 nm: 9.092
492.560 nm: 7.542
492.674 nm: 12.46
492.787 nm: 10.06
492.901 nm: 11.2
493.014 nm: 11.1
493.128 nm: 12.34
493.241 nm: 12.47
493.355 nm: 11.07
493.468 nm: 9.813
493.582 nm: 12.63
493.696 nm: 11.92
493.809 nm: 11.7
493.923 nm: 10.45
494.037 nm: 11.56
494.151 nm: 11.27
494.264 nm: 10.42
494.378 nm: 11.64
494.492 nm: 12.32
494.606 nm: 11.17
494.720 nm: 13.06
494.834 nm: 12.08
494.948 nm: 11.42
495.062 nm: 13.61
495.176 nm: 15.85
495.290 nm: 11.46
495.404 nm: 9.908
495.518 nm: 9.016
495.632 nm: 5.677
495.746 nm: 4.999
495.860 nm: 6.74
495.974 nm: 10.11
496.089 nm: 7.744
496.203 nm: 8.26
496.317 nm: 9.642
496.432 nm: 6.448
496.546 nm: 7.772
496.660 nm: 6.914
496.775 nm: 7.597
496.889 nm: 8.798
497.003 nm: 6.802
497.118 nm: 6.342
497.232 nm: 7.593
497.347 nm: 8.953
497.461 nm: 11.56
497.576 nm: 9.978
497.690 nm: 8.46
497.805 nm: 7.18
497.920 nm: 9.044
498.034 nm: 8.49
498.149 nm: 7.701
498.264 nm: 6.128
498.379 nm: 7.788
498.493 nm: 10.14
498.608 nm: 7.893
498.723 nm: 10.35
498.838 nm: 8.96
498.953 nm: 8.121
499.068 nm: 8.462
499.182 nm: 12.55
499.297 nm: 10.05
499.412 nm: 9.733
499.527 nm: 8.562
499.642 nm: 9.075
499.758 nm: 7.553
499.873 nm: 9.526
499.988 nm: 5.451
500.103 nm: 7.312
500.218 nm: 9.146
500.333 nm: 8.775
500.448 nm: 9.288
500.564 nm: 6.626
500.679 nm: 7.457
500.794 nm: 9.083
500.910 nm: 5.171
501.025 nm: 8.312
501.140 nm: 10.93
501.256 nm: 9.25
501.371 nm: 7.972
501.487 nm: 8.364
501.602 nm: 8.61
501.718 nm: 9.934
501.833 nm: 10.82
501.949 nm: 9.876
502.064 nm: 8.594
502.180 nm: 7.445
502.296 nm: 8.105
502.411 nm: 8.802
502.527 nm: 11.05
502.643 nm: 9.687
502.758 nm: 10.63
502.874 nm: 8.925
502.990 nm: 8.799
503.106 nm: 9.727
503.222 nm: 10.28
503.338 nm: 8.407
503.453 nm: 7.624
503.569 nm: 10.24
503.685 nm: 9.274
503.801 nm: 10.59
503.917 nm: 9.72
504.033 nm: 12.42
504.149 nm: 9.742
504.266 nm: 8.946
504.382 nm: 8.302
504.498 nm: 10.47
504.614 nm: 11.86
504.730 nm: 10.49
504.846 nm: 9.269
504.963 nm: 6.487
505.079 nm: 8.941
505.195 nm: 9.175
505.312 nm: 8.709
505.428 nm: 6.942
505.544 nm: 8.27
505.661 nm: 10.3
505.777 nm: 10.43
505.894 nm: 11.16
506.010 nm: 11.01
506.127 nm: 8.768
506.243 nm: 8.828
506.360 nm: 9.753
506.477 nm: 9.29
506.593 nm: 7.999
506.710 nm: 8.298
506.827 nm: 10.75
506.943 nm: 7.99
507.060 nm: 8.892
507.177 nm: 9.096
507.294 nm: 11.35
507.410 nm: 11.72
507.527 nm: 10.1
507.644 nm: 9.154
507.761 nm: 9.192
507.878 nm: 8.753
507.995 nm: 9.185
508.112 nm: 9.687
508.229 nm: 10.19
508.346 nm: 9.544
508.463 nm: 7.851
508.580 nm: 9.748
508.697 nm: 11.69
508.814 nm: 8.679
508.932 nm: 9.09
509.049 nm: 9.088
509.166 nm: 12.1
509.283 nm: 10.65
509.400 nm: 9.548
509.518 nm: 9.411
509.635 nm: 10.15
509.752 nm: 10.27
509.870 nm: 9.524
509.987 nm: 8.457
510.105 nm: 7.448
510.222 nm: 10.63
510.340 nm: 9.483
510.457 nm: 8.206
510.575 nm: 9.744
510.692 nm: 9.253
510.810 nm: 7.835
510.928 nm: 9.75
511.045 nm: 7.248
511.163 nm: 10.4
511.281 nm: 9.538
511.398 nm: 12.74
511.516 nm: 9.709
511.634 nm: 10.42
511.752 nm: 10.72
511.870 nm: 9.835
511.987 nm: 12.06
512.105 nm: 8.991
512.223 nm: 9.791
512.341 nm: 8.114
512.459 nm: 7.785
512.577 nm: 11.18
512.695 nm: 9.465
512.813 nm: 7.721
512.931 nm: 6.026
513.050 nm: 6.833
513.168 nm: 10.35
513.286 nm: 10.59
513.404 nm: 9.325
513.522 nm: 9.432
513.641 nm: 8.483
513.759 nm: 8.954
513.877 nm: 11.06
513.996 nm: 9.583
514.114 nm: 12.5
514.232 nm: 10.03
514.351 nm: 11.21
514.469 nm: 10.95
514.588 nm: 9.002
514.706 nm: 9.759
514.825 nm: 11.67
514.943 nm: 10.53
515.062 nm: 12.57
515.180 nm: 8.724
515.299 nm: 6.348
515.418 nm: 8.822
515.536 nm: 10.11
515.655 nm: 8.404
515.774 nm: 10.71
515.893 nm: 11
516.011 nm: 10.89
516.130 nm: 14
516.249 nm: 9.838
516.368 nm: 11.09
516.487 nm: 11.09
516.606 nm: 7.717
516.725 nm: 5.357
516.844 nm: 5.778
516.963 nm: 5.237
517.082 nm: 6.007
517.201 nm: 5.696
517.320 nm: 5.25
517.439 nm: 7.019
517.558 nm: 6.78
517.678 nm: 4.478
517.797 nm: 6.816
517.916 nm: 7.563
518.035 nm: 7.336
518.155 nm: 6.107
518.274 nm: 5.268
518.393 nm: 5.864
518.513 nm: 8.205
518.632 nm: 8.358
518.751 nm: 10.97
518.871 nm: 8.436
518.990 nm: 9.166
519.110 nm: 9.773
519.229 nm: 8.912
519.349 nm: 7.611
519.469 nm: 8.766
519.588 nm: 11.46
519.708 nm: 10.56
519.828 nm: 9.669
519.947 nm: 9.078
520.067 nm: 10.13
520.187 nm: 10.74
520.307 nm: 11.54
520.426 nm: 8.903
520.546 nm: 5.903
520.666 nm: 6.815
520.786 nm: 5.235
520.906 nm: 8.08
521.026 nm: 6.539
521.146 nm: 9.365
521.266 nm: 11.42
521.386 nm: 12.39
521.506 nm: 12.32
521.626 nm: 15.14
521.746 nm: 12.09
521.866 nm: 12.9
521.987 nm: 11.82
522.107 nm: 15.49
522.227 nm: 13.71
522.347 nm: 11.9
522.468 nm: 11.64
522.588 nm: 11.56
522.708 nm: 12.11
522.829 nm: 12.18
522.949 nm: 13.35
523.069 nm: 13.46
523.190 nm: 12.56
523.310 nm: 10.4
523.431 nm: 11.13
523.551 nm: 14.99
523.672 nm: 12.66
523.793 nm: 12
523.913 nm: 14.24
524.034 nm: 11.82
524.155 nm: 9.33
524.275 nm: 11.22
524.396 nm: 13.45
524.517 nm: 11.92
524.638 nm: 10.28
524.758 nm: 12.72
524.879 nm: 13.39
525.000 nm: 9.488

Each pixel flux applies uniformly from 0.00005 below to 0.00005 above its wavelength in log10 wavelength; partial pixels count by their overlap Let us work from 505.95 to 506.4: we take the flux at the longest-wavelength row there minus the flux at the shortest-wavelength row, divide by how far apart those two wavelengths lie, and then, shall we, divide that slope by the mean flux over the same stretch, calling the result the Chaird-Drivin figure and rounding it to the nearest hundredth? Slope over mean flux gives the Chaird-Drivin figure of -0.37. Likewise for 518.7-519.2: -0.35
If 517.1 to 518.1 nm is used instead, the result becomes 0.31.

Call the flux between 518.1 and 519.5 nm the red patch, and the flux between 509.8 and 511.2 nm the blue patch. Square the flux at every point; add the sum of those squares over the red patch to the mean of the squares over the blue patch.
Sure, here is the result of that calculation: 904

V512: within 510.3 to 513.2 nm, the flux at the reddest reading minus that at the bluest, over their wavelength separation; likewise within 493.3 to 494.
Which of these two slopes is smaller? -1.1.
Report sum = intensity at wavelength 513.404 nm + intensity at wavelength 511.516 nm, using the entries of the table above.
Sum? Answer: 19.0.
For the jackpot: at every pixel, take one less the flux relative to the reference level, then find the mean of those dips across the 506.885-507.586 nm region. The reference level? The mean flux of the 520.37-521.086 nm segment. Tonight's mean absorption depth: -0.43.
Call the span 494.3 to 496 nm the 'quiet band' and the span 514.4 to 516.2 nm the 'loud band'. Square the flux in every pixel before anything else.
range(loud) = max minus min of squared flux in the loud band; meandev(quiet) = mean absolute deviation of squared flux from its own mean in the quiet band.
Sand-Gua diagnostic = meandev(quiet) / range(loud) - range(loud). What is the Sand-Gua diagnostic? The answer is -155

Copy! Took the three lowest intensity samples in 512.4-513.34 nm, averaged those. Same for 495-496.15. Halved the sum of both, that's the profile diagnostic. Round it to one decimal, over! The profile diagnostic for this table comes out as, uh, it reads 6.3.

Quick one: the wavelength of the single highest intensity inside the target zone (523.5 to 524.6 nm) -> 523.551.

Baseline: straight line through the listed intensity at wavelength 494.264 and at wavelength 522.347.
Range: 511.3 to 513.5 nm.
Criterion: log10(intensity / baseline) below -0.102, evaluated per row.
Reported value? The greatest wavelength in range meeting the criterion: 513.050 nm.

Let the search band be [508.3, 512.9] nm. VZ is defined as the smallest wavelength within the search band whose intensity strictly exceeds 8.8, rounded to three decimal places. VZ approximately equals 508.346 nm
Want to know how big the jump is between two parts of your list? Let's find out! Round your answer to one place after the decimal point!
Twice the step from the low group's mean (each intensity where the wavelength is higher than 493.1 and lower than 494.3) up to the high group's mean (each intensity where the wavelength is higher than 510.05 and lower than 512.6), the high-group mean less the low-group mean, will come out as -3.7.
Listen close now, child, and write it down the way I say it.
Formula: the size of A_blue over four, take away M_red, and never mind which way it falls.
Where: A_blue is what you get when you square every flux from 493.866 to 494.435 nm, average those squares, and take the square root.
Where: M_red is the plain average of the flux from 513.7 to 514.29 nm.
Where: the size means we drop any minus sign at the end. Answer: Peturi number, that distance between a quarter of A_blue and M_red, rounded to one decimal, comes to 7.7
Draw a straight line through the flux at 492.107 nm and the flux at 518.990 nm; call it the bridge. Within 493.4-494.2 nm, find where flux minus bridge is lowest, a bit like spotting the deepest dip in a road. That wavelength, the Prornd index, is 493.468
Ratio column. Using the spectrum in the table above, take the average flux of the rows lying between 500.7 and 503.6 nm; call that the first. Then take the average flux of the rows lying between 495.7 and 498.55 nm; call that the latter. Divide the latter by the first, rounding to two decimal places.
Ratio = 0.89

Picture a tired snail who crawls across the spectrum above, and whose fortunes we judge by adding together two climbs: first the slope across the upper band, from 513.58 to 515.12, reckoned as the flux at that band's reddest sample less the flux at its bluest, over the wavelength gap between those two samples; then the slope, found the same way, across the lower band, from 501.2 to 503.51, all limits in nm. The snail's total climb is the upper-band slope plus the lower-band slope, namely 2.1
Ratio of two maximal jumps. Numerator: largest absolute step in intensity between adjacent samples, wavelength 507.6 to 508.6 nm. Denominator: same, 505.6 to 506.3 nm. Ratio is 0.8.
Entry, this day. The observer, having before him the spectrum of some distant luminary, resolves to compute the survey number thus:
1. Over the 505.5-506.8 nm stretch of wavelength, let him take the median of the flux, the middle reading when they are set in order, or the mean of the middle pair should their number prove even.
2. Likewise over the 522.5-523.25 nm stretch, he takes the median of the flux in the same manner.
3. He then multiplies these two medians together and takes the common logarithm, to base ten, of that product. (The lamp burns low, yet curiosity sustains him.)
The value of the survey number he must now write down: 2.06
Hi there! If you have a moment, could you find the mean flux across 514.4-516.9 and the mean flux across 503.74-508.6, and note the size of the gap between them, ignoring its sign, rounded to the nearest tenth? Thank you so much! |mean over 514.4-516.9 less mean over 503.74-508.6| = 0.2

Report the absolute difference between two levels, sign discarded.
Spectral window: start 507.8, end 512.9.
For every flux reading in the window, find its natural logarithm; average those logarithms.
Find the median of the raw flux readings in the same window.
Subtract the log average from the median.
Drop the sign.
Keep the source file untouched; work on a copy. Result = 7.3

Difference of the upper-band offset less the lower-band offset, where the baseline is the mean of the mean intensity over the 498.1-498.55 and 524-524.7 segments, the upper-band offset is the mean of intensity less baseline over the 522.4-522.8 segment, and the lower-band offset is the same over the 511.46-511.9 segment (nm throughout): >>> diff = 1.6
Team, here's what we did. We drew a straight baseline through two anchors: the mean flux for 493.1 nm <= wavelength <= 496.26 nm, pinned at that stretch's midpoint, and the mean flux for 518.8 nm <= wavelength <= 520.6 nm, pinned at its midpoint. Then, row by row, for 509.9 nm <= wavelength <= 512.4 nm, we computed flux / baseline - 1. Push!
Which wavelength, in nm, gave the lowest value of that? 511.045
